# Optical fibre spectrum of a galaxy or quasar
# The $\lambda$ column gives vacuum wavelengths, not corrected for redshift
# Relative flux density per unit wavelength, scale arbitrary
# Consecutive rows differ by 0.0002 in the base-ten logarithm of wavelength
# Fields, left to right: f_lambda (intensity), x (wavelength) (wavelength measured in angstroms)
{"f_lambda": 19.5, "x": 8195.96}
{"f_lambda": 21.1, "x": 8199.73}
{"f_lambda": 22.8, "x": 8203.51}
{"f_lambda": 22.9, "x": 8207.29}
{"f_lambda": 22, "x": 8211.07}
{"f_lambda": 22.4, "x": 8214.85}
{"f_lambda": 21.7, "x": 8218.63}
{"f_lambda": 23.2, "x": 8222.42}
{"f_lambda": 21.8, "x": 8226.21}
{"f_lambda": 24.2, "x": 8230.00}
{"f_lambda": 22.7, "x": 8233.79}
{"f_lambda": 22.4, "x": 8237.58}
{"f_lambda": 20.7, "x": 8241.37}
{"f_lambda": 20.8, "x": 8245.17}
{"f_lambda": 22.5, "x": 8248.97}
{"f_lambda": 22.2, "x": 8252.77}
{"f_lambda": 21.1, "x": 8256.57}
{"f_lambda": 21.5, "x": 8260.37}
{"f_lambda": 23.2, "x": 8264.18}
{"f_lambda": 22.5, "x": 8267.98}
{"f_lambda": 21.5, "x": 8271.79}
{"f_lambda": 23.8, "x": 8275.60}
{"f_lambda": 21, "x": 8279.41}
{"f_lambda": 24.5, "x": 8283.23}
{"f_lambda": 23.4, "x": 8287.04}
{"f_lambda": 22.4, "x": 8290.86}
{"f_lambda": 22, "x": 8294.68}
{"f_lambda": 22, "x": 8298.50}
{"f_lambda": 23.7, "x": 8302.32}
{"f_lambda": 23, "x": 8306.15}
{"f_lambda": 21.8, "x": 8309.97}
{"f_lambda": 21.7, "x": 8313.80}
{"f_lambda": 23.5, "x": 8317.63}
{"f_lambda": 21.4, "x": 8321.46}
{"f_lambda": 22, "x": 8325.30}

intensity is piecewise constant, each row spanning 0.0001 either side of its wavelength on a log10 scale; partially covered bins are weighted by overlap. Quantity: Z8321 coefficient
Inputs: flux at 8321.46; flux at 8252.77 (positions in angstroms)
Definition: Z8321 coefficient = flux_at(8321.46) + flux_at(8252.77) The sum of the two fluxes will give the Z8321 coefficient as 43.6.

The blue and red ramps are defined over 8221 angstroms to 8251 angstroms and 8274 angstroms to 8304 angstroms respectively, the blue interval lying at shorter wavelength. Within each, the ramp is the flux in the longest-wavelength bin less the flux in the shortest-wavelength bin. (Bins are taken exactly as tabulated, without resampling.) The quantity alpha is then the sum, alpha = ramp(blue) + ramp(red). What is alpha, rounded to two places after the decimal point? -0.80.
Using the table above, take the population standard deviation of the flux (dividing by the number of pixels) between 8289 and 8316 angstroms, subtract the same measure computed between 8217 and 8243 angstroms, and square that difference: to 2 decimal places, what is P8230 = 0.14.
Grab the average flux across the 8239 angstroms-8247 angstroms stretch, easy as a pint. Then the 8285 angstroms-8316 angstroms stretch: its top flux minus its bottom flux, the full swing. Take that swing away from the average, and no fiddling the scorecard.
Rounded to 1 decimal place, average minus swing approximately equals 18.8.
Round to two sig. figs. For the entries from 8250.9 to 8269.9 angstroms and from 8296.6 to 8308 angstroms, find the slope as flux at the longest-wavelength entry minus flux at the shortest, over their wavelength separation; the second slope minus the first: 0.11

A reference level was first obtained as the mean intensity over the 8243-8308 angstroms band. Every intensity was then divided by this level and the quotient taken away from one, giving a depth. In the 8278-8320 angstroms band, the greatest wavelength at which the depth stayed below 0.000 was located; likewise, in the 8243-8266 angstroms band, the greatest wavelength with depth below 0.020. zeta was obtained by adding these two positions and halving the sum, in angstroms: 8290.9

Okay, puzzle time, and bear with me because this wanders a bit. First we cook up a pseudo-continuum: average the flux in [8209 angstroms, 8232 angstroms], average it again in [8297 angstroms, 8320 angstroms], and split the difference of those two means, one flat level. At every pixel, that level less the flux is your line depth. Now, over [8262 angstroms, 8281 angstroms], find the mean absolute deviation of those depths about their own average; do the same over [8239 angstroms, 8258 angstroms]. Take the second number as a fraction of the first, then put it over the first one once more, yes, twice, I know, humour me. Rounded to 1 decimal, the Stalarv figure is 0.8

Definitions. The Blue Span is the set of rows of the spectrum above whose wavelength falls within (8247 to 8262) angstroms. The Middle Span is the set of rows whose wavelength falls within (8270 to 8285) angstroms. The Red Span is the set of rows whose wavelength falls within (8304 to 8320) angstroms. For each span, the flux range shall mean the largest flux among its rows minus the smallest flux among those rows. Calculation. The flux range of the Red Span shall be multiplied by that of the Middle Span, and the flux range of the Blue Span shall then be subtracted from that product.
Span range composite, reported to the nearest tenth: 4.9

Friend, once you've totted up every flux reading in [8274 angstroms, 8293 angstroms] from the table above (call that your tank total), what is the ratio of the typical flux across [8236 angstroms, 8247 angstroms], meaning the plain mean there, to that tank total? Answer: 0.185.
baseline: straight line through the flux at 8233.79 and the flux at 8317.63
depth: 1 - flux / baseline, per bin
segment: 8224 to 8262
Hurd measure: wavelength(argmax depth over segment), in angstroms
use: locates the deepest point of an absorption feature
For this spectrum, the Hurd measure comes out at 8241.37 angstroms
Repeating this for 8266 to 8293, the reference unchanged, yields 8279.41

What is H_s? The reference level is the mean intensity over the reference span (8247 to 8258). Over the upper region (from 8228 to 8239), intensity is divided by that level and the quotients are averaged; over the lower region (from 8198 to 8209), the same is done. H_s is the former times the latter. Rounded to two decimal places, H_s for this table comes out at 1.07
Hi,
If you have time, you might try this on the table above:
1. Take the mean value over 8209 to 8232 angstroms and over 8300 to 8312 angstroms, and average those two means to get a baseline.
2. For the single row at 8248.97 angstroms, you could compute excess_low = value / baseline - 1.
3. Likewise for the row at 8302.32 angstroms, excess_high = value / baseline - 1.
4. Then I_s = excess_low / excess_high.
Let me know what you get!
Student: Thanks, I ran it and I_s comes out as -0.2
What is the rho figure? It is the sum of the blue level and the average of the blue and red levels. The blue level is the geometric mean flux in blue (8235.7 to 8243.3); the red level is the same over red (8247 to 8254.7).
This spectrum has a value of 43.5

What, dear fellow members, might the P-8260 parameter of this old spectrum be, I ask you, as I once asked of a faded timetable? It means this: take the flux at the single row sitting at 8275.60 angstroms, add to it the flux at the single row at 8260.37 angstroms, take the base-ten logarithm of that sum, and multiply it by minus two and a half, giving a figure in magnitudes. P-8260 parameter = -4.14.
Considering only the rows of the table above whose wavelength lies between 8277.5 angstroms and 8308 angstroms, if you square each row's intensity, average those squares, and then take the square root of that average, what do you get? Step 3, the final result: 22.8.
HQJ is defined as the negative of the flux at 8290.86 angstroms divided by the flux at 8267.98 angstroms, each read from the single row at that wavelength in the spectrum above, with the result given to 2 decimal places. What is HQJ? -1.00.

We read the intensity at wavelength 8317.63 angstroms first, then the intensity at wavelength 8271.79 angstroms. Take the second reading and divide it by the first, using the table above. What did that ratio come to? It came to 0.91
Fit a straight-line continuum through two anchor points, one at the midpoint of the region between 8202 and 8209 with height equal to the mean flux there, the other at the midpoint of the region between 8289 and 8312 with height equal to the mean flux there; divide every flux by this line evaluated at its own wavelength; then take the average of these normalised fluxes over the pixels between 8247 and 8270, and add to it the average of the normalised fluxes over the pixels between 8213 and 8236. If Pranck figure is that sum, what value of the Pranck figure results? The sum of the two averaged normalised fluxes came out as 1.97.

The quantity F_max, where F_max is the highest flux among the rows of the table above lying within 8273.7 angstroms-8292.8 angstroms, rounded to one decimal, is 24.5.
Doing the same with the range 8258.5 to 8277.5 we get 23.8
